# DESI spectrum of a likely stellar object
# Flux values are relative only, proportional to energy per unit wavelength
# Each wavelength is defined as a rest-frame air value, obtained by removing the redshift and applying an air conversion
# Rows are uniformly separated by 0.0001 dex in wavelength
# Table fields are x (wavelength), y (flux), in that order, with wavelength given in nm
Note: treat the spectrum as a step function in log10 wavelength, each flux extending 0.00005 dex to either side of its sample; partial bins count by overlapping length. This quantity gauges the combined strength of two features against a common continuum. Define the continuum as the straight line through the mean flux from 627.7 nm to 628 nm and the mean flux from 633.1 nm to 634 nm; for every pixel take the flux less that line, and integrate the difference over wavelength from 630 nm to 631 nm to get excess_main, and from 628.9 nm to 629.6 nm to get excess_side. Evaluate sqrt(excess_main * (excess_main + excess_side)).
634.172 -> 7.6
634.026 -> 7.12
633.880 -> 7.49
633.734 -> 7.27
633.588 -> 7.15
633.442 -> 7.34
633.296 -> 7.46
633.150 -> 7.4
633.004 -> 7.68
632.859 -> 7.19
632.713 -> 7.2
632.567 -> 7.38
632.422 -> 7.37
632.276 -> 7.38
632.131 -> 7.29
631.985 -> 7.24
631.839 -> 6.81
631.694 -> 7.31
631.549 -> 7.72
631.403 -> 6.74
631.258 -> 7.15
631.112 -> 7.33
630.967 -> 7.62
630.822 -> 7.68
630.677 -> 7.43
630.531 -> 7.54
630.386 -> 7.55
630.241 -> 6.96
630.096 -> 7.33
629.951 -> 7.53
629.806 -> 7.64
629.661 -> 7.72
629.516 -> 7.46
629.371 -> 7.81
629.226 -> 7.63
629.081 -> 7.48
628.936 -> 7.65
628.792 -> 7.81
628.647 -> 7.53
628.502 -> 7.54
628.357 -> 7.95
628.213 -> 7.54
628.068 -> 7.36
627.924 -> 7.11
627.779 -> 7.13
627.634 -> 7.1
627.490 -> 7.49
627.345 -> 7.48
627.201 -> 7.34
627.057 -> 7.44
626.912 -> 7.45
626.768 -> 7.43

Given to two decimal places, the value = 0.34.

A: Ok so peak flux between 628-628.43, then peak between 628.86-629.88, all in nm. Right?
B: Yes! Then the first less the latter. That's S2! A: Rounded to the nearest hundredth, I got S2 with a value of 0.14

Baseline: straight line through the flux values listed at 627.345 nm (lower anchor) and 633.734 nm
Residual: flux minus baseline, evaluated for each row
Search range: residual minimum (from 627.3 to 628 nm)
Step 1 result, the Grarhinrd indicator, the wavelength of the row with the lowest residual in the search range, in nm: 627.634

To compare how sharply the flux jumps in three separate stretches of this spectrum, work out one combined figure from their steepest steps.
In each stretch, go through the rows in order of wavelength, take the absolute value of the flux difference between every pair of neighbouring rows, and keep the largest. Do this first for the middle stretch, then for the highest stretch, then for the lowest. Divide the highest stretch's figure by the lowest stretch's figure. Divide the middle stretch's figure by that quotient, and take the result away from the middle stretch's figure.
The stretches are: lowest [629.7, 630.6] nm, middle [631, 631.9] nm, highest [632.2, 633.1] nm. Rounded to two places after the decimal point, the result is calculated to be -0.20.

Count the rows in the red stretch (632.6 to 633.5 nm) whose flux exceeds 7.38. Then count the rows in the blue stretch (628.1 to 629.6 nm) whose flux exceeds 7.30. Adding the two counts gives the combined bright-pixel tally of 13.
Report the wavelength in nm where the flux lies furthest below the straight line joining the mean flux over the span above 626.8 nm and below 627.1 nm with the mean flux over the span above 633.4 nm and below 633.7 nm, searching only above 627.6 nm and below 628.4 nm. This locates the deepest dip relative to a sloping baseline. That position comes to 627.634 nm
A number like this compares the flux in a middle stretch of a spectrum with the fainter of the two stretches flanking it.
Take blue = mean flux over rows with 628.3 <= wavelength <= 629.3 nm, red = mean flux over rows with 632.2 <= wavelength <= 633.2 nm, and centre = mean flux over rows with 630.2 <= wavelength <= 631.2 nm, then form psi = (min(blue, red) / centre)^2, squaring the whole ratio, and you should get 0.98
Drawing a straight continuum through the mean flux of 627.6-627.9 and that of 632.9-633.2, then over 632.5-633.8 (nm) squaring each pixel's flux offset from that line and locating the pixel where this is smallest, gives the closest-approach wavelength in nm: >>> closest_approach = 633.296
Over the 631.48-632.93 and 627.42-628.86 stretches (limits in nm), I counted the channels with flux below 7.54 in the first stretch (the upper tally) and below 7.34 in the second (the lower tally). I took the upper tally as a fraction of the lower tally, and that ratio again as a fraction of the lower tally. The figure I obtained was 1.0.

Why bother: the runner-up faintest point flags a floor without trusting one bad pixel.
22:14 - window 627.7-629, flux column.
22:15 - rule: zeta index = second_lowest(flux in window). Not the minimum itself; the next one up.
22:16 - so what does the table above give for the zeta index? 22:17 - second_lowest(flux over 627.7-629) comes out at 7.13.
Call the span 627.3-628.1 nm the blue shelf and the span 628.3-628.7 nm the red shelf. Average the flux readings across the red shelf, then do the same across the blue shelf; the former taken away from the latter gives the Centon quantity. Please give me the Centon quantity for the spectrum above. -0.39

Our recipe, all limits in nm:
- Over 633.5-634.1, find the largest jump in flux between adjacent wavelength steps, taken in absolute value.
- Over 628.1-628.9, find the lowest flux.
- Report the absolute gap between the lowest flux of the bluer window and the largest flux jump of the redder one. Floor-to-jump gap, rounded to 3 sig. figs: 7.16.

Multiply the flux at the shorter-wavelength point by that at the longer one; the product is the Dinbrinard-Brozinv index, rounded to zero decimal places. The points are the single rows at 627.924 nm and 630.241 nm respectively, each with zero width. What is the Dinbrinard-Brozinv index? 49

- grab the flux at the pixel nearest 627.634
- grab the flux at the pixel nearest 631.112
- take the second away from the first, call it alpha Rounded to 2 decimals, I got -0.23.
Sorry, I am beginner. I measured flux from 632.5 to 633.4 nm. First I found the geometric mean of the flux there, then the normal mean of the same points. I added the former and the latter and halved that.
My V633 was 7.38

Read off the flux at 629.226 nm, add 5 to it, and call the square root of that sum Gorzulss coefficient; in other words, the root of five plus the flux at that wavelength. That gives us 3.55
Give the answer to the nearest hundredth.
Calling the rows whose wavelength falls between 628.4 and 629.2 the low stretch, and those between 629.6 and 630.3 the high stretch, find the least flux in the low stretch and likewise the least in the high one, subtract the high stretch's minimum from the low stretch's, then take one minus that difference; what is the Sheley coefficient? 0.48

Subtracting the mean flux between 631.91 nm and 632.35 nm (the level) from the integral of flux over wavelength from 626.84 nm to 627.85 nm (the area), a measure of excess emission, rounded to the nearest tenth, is 0.1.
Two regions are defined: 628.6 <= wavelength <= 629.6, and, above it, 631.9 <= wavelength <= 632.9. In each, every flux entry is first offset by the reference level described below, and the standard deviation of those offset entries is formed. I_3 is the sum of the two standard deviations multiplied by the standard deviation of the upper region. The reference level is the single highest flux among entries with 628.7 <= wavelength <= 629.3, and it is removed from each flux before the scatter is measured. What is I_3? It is 0.02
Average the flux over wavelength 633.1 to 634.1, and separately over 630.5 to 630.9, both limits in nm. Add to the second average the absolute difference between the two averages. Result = 7.78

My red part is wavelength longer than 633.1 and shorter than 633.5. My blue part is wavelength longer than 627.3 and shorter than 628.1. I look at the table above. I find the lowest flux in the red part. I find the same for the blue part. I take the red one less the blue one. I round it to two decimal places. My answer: 0.24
